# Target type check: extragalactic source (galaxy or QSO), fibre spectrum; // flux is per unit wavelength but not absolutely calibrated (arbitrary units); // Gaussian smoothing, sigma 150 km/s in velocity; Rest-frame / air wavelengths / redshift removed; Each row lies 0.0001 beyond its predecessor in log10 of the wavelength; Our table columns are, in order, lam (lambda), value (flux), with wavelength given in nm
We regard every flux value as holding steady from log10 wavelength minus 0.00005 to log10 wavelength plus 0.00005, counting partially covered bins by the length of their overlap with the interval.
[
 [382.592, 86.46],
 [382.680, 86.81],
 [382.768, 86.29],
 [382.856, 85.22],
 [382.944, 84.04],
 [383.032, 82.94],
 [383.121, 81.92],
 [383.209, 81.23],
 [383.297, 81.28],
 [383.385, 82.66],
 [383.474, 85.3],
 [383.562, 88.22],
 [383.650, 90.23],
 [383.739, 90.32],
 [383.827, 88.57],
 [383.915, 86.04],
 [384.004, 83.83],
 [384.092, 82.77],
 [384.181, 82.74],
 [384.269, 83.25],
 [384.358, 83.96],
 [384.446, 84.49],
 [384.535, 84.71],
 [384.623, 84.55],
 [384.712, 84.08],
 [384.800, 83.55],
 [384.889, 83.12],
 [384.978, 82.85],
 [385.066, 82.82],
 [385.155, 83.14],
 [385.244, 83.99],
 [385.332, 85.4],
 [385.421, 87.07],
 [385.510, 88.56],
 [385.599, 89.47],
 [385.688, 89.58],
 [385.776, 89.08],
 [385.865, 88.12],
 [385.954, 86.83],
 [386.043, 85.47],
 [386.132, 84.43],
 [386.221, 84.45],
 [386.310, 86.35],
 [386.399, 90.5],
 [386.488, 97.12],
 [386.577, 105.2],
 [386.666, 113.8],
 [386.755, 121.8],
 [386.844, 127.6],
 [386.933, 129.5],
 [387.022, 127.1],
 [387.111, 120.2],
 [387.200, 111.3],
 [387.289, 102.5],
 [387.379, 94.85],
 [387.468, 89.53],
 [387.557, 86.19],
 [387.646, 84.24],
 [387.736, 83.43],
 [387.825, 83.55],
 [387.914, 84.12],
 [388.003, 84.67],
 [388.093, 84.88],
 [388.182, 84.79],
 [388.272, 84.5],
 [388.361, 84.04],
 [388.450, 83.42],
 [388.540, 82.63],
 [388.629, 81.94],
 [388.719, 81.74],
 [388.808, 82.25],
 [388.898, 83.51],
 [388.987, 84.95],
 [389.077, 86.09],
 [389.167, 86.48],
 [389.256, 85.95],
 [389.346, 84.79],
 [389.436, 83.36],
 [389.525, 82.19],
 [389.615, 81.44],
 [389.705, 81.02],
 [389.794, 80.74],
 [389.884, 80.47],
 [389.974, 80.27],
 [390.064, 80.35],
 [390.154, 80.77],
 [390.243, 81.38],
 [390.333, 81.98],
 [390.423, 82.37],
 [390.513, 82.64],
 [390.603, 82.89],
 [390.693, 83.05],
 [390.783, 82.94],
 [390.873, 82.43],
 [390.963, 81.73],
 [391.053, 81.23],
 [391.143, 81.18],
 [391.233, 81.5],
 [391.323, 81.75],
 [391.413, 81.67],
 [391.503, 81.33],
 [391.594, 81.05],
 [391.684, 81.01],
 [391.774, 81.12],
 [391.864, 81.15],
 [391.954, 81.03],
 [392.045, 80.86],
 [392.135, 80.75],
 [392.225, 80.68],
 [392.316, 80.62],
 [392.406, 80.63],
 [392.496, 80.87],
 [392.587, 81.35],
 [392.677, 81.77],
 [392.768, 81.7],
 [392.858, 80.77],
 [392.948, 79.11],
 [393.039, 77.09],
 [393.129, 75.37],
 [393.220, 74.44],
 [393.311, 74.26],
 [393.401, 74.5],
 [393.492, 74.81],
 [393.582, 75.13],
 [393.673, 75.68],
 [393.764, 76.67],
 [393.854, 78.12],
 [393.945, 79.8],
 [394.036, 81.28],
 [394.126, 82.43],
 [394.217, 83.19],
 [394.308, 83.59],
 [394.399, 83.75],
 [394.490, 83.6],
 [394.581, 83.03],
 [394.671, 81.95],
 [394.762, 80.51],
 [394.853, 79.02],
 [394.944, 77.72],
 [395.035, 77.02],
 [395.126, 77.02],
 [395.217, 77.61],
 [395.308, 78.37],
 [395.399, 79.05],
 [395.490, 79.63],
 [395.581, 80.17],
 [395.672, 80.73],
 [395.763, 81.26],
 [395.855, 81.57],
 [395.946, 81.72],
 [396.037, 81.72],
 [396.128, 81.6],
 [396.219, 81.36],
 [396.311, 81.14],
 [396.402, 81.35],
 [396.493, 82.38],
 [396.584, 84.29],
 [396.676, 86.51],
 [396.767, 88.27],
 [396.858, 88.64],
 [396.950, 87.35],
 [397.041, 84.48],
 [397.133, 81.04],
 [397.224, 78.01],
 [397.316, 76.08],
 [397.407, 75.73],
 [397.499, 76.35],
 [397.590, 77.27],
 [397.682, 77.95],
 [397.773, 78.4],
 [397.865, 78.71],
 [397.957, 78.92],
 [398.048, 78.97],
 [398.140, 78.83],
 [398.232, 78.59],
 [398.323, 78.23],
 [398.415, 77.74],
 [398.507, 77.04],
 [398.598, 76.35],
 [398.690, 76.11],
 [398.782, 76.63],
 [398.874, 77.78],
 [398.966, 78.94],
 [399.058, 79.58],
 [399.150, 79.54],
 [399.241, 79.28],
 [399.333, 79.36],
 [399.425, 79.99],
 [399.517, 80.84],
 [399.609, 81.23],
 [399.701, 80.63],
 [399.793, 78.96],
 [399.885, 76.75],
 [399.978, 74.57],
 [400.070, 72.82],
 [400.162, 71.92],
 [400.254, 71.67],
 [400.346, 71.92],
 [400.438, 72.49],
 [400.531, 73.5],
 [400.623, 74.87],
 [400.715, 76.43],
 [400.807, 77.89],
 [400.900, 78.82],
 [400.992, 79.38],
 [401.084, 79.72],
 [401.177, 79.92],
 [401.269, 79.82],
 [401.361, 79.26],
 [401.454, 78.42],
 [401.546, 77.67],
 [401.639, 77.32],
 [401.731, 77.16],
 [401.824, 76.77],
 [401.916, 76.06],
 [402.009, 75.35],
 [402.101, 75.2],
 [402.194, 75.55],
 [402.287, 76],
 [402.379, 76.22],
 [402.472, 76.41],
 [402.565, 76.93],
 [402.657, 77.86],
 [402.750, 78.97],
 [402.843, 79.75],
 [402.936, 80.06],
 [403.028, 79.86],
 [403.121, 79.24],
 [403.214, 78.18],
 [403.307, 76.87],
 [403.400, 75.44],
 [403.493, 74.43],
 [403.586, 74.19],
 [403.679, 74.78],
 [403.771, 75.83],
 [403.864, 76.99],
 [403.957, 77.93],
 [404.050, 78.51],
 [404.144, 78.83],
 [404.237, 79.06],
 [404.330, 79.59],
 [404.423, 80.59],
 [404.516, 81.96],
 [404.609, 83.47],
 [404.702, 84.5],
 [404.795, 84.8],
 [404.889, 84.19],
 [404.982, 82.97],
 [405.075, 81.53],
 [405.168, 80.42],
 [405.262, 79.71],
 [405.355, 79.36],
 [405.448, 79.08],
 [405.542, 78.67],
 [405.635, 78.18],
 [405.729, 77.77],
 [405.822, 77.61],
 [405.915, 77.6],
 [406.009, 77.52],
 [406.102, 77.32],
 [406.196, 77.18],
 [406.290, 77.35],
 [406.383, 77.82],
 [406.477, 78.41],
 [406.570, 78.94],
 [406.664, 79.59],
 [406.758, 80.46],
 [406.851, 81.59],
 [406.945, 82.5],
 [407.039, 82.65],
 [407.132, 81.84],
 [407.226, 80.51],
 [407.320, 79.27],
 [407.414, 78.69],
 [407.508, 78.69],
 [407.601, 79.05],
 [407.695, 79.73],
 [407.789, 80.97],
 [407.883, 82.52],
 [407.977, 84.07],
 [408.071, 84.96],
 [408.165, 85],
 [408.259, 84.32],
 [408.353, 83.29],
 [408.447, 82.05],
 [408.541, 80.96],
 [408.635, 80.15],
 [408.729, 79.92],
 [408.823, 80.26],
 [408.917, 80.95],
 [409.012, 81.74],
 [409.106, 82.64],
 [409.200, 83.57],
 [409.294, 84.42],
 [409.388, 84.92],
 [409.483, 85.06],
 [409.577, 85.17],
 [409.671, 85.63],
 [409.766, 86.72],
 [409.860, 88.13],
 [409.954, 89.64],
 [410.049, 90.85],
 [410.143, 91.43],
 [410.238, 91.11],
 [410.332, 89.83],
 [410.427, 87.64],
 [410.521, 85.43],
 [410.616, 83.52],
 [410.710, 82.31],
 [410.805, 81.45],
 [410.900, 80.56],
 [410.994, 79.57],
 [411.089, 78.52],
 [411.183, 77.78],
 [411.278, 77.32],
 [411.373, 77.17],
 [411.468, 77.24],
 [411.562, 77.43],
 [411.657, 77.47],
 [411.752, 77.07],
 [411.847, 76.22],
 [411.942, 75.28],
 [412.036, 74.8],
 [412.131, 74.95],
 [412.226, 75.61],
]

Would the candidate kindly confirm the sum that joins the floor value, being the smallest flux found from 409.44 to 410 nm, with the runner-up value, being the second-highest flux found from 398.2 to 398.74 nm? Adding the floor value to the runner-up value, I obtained 163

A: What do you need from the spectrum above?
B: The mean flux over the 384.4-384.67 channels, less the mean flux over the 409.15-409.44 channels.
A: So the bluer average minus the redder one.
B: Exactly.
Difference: 0.3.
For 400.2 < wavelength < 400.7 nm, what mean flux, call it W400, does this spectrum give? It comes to 73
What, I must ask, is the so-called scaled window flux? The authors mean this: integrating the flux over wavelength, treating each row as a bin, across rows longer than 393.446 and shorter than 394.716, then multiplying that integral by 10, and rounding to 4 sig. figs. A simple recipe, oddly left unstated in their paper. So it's 1019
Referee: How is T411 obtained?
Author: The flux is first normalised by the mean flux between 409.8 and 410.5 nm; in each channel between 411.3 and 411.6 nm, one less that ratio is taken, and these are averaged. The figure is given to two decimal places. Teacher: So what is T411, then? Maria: 0.14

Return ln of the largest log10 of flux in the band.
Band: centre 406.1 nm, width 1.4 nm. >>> 0.645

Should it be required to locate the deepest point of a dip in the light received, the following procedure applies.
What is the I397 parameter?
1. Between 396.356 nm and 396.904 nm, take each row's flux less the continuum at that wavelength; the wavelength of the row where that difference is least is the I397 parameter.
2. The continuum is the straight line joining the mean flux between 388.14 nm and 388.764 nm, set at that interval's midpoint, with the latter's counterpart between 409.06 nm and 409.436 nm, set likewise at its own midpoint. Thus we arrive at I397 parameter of 396.402 nm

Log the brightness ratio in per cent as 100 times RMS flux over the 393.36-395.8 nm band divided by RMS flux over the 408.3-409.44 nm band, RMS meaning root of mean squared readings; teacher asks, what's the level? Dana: 97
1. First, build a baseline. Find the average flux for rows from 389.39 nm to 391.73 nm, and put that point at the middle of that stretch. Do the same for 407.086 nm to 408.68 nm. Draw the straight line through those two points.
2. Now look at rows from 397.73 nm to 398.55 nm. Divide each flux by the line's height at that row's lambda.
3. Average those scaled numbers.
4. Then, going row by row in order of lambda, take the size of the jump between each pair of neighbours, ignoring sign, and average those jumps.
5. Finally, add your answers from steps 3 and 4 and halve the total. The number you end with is 0.482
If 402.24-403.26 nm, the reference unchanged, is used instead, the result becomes 0.483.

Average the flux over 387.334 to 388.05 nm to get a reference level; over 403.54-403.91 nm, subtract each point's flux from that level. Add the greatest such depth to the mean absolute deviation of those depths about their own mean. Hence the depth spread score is 13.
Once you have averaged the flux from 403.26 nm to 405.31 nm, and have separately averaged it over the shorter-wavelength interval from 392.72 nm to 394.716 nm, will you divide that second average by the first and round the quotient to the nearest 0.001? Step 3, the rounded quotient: 0.996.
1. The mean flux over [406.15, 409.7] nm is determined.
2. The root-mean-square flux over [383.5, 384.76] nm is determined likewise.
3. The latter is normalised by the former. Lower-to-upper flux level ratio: 1.05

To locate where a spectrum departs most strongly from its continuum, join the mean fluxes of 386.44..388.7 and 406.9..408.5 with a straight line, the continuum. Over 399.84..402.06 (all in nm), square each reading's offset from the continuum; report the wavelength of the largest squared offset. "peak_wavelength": 400.254 nm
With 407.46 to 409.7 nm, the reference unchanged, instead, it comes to 409.671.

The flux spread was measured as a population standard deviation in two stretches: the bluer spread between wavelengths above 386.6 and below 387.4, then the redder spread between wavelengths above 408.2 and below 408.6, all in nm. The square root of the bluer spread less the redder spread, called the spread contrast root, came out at 3.16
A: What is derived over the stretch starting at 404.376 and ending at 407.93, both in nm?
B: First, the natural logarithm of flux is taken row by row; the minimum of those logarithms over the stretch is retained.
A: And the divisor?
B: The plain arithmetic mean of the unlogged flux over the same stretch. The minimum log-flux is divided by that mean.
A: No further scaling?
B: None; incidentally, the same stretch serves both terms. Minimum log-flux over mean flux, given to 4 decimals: 0.0542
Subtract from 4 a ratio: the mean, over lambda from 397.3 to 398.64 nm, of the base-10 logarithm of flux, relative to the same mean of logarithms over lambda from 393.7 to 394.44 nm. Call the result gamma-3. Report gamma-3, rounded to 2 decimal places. 3.01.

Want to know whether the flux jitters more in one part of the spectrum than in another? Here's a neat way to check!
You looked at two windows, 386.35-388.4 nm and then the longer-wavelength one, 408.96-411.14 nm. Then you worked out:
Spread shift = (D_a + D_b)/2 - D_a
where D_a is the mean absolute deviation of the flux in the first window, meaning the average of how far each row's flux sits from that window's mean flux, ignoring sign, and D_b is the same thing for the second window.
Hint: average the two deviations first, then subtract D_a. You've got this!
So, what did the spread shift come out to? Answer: -5.8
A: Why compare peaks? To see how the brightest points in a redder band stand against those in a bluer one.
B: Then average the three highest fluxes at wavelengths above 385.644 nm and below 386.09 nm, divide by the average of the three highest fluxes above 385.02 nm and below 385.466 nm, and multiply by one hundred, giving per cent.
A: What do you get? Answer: 104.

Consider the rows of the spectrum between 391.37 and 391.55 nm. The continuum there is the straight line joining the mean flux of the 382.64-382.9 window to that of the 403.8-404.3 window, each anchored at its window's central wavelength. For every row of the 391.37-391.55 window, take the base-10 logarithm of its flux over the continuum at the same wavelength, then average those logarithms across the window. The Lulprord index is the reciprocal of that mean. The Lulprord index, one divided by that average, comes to -135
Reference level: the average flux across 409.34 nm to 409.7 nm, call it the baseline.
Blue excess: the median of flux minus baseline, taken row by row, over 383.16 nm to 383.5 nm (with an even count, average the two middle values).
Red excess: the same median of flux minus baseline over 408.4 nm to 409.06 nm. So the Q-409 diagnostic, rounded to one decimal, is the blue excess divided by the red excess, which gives 0.8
